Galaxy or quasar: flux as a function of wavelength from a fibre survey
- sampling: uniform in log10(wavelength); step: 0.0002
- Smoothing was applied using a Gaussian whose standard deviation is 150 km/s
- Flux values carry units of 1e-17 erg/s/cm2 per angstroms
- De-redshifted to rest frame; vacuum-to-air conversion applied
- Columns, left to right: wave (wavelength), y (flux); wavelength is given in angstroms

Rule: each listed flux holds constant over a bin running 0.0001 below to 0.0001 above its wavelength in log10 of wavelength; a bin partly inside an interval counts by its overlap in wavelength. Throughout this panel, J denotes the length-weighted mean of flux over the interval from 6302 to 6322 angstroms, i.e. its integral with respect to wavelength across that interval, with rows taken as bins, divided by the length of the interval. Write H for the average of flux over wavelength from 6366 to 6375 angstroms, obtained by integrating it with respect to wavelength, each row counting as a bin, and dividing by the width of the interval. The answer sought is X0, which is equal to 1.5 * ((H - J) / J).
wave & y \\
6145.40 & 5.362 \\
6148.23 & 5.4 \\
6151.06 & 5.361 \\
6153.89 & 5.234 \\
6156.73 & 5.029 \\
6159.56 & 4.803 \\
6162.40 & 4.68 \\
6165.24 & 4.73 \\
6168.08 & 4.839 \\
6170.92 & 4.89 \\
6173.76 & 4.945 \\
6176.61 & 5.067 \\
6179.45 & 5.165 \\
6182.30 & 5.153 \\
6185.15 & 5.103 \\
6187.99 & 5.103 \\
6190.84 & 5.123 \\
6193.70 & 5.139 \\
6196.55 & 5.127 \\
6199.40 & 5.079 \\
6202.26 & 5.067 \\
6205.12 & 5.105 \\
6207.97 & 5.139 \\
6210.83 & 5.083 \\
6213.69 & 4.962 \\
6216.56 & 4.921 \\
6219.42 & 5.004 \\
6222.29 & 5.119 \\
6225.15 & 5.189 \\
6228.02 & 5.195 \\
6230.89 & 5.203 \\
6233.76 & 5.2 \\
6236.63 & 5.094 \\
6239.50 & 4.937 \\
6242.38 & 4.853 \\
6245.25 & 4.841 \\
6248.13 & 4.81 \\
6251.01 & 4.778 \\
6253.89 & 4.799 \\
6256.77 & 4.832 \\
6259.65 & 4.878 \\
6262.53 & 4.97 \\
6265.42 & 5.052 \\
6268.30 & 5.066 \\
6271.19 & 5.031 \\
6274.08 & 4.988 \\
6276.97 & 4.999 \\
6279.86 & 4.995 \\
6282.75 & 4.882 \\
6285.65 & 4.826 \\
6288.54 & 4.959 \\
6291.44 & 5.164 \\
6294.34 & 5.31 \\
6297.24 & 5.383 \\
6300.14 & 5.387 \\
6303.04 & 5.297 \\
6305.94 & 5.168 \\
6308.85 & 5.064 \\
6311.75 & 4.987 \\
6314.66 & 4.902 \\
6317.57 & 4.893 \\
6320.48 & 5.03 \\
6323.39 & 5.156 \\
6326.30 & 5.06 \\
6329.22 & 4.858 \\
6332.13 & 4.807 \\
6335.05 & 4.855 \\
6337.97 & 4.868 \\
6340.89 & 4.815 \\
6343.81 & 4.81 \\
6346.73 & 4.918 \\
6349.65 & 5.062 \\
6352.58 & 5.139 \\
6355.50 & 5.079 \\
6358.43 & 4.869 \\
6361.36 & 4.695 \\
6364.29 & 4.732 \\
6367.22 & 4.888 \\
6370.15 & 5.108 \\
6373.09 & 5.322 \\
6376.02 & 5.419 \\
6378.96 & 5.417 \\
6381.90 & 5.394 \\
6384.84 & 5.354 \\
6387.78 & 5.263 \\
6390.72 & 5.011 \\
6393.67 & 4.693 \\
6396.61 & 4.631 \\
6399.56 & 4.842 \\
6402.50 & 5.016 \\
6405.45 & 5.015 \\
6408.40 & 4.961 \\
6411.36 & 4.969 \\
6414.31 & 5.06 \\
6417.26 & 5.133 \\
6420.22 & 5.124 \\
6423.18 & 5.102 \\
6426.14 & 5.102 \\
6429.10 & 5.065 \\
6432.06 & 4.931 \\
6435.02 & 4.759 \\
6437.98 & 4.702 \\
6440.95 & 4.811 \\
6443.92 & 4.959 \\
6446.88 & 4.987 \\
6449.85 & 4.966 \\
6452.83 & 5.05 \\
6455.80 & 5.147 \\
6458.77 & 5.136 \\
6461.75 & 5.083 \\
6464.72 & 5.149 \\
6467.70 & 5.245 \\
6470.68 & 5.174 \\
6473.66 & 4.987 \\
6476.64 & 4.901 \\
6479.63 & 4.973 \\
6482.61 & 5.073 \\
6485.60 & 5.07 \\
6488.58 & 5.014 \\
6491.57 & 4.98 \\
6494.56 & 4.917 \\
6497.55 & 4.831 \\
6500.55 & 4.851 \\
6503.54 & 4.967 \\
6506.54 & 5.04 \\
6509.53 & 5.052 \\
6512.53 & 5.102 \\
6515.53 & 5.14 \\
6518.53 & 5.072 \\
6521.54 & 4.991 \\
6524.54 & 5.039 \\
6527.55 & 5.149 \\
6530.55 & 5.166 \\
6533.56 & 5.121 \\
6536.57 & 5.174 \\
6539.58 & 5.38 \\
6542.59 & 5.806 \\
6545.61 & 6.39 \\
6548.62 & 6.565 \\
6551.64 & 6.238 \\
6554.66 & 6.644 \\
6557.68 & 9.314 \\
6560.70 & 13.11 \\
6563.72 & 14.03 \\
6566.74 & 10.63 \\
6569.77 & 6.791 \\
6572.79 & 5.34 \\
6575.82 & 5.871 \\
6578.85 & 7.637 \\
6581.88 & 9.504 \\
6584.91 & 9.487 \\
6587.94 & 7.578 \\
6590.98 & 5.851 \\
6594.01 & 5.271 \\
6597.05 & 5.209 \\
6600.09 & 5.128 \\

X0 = 0.03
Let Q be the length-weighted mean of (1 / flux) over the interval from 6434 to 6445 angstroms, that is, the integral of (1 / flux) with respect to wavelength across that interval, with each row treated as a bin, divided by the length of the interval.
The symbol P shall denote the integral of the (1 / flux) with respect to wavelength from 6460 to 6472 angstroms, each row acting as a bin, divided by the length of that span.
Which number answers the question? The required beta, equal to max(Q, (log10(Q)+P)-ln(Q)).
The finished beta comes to 1.08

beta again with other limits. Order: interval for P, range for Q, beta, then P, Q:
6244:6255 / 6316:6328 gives 1.12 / 0.208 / 0.199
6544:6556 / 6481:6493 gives 1.07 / 0.155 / 0.199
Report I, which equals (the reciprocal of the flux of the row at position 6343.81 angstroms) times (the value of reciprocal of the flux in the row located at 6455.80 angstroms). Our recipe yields 0.040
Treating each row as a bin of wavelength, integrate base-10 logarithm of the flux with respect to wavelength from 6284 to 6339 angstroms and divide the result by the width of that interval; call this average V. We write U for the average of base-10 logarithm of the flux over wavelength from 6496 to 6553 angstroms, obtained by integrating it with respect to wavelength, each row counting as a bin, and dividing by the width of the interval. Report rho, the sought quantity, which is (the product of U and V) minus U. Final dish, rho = -0.21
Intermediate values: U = 0.724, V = 0.7031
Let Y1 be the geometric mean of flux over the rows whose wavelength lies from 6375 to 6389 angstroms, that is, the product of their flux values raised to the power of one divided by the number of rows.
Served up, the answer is 5.37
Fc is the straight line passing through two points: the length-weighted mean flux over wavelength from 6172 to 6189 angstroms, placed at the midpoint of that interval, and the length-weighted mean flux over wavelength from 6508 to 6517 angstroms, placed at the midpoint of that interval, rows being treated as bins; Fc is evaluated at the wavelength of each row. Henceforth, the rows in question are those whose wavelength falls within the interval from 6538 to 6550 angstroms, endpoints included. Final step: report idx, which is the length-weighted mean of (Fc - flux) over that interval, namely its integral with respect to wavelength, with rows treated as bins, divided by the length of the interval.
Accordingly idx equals -0.92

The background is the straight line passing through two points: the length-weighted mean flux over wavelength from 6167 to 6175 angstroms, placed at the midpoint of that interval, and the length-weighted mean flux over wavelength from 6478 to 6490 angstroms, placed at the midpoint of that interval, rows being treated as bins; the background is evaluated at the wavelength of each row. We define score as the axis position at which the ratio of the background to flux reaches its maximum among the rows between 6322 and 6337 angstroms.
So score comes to 6332.13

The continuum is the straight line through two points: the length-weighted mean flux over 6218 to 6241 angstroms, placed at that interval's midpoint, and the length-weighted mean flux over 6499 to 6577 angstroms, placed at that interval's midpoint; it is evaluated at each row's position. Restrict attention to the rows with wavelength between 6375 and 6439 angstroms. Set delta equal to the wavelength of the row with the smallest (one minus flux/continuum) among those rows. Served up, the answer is 6376.02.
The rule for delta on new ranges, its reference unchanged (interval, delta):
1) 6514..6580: 6563.72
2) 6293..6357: 6297.24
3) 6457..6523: 6467.70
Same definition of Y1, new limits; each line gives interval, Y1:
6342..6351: 4.93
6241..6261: 4.83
